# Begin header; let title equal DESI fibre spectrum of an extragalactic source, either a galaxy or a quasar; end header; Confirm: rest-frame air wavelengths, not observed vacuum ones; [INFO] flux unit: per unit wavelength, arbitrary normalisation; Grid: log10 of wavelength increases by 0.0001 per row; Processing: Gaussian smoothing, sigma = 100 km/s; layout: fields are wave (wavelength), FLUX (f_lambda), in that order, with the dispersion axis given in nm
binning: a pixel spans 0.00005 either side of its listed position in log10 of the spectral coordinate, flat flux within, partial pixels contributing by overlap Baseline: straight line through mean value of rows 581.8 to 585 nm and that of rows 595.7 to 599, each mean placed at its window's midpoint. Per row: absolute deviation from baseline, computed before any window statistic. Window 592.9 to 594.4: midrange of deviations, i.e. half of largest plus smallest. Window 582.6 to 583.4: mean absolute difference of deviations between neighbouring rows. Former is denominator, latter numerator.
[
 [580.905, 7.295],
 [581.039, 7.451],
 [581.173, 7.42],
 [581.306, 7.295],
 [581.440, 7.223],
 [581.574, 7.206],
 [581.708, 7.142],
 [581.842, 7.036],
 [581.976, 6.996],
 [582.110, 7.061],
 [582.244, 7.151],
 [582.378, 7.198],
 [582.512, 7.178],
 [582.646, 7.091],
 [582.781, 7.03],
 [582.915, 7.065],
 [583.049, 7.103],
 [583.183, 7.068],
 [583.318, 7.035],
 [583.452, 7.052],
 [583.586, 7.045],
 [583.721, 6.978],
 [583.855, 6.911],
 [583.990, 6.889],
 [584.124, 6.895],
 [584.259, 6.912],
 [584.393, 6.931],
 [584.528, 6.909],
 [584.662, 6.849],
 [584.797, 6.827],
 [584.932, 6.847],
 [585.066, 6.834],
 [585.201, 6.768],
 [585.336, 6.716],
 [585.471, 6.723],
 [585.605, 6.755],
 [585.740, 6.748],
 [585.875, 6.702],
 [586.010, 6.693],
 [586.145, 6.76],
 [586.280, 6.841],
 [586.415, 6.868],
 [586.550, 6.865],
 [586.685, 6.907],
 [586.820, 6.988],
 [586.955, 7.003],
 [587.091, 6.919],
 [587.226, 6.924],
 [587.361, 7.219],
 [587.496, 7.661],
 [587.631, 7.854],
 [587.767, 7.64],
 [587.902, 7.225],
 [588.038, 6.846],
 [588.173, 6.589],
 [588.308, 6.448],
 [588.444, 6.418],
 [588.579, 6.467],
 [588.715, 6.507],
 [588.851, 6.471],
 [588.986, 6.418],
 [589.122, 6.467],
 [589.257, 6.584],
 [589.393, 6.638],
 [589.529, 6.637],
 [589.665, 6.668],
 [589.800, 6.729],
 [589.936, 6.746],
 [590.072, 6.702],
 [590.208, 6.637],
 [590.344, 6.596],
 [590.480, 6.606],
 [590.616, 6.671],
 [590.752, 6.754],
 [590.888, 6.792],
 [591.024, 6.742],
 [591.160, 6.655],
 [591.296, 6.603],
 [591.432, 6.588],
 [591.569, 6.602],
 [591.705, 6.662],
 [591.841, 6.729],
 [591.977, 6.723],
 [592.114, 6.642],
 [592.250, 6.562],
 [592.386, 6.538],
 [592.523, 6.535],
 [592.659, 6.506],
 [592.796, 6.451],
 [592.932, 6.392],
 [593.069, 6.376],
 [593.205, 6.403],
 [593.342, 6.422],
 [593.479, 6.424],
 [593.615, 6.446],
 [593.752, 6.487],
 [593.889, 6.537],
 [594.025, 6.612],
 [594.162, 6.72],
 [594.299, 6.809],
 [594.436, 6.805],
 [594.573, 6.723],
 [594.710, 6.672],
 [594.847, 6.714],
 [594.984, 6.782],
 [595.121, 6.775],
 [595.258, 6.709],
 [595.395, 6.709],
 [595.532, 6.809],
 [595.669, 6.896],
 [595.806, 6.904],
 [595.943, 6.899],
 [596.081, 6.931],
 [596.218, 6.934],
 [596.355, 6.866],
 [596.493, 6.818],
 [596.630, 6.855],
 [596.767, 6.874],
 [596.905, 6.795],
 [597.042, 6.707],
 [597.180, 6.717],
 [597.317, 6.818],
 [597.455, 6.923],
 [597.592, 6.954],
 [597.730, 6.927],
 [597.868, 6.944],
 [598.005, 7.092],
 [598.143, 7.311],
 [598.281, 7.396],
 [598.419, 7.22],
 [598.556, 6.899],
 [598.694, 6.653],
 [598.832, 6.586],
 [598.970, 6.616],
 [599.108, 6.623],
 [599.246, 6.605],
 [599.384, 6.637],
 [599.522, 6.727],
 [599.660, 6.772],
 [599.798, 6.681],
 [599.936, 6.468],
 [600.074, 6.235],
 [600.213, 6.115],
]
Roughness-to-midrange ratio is 0.12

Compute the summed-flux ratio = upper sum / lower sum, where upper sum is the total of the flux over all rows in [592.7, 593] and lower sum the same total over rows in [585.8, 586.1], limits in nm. 1.0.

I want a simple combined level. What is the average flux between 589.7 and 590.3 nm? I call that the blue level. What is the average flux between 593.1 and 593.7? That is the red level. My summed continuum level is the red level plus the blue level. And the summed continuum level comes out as 13.1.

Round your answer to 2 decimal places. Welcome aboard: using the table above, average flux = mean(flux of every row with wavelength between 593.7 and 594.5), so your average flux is 6.66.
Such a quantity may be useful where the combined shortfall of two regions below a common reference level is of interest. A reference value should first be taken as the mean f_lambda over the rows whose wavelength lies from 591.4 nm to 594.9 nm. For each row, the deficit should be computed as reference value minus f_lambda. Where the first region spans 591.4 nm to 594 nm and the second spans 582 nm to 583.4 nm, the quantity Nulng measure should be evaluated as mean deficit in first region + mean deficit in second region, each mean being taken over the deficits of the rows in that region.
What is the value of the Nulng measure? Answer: -0.47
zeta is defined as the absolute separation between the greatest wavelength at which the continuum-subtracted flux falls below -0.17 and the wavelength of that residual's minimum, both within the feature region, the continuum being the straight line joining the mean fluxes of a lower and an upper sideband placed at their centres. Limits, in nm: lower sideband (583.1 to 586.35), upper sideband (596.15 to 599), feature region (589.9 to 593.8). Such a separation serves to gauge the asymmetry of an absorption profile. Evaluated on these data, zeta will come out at 0.68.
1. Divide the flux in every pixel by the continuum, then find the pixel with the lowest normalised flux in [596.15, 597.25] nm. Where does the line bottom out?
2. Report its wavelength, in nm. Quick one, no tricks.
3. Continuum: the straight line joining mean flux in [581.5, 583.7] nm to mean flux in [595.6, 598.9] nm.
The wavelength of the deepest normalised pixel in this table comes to 597.042 nm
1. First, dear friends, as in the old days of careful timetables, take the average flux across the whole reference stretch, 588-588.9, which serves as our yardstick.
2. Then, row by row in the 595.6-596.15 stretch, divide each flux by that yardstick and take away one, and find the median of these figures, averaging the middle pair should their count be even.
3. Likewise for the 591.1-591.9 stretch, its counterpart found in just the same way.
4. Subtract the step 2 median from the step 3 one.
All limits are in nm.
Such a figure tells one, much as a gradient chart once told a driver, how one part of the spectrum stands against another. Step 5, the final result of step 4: -0.042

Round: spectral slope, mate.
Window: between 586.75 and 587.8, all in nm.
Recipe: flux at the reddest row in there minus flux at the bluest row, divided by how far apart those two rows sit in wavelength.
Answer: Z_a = 0.7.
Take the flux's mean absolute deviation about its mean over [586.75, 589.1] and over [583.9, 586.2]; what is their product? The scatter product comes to 0.027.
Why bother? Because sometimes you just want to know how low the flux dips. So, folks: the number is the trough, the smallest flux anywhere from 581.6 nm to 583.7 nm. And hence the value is 6.996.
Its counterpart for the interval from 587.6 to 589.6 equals 6.418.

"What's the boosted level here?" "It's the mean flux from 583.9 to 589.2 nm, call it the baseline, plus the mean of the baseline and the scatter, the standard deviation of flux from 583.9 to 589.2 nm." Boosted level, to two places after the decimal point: 10.44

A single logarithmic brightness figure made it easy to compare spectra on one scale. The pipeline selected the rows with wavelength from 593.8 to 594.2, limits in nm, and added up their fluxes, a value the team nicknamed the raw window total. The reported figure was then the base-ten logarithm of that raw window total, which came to 1.3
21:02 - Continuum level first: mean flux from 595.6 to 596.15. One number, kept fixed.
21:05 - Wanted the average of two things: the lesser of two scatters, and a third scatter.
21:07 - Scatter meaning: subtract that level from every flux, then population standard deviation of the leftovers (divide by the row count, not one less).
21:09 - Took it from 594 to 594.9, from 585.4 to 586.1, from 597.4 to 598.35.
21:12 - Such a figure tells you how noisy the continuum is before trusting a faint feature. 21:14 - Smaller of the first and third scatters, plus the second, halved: 0.044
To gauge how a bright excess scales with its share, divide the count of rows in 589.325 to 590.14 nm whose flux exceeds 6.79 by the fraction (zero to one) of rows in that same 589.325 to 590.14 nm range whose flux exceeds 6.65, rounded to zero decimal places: 0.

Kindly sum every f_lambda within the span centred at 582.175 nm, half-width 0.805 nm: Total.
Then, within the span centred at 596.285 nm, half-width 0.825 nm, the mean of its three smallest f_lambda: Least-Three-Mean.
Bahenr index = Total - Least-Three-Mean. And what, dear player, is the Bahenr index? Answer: 78.6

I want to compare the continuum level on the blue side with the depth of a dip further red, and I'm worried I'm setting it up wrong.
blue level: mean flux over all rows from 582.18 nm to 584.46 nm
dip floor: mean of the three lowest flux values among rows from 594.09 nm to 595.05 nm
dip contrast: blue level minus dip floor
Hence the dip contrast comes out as 0.33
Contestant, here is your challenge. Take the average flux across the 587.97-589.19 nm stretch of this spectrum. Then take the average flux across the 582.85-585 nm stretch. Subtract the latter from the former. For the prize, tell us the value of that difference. -0.4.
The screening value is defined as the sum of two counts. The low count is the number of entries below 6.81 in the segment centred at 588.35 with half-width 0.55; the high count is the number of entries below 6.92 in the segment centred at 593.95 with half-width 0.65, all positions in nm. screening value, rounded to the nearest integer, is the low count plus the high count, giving 16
